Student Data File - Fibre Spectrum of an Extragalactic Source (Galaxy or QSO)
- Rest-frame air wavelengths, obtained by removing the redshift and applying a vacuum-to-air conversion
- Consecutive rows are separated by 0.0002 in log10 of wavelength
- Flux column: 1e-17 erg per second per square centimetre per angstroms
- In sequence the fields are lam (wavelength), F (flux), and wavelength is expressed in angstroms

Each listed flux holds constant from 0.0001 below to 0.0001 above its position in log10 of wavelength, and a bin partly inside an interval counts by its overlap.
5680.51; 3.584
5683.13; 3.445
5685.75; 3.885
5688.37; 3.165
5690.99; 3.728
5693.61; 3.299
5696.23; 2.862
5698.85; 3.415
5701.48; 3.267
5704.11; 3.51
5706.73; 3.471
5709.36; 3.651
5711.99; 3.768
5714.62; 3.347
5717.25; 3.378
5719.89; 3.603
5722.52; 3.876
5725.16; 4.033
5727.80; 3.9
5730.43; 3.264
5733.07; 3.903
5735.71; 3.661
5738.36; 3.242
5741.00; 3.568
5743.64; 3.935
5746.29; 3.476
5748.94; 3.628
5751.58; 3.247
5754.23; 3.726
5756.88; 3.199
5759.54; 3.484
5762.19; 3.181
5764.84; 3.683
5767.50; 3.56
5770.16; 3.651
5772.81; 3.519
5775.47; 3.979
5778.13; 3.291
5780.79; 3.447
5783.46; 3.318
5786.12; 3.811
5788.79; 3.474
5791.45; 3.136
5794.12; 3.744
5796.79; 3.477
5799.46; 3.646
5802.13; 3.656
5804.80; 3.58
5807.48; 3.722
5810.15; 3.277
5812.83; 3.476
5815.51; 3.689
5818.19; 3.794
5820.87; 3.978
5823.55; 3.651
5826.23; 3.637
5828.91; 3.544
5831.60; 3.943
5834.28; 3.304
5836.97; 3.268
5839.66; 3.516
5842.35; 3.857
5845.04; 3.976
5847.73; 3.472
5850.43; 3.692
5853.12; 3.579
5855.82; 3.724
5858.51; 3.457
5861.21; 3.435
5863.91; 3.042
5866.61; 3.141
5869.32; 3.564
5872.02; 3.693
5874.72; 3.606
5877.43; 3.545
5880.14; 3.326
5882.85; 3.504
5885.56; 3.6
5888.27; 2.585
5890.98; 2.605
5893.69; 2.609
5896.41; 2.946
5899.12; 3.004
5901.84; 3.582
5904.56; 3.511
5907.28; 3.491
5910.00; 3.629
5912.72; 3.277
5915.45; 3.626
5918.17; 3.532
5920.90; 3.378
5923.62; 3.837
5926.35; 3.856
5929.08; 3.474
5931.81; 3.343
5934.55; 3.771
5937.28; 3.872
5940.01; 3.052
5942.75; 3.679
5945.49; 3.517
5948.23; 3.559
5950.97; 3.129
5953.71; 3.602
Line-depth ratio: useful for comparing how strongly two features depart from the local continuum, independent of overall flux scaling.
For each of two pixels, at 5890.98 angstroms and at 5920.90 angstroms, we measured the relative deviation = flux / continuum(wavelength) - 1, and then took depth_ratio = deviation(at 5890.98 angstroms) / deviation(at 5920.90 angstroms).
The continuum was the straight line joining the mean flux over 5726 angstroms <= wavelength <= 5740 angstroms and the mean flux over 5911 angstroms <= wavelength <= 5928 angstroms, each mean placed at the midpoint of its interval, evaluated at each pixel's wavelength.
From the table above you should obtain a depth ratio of 4.8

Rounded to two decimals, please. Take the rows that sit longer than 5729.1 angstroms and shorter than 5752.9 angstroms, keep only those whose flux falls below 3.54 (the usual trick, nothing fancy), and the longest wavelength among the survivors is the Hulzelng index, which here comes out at 5751.58 angstroms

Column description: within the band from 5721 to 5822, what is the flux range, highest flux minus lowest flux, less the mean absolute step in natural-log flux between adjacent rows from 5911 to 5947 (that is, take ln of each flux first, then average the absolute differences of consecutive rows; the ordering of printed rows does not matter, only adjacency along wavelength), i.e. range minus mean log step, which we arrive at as 0.81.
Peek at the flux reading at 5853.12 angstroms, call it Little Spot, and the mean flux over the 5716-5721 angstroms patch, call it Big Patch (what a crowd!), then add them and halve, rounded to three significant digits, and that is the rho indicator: 3.53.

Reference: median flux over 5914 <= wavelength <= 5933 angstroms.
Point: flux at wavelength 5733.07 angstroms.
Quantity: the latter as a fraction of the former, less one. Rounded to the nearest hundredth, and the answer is 0.11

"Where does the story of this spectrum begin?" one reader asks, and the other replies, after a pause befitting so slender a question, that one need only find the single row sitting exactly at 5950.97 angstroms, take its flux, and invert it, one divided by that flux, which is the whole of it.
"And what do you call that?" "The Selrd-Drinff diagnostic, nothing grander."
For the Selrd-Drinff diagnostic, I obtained 0.320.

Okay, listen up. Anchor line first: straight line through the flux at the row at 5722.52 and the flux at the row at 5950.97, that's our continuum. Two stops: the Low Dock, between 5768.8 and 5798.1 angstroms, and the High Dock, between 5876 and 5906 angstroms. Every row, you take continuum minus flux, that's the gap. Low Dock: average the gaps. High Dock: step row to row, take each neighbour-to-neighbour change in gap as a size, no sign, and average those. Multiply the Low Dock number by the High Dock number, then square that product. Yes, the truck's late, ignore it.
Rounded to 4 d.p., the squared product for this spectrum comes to 0.0014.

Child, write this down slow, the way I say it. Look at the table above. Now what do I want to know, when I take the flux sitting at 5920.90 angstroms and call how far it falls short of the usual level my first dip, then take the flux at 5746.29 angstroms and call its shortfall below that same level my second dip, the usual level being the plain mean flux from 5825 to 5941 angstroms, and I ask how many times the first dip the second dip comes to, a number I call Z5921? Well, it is -0.3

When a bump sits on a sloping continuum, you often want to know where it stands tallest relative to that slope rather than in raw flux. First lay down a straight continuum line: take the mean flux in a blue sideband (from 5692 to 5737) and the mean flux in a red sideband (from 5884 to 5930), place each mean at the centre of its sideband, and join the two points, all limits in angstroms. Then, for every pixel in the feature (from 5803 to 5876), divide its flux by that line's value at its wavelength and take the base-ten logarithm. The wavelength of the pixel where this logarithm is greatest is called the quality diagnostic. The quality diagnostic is 5845.04 angstroms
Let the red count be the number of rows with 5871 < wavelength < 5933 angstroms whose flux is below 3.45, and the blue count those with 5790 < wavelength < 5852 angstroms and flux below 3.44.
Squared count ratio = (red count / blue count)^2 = 5.1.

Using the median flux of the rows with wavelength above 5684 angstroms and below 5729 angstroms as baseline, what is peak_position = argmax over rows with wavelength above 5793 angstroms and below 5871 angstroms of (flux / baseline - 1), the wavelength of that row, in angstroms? 5820.87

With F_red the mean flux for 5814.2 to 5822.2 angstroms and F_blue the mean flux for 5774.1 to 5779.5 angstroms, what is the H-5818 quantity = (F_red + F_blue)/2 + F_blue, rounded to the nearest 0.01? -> 7.36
